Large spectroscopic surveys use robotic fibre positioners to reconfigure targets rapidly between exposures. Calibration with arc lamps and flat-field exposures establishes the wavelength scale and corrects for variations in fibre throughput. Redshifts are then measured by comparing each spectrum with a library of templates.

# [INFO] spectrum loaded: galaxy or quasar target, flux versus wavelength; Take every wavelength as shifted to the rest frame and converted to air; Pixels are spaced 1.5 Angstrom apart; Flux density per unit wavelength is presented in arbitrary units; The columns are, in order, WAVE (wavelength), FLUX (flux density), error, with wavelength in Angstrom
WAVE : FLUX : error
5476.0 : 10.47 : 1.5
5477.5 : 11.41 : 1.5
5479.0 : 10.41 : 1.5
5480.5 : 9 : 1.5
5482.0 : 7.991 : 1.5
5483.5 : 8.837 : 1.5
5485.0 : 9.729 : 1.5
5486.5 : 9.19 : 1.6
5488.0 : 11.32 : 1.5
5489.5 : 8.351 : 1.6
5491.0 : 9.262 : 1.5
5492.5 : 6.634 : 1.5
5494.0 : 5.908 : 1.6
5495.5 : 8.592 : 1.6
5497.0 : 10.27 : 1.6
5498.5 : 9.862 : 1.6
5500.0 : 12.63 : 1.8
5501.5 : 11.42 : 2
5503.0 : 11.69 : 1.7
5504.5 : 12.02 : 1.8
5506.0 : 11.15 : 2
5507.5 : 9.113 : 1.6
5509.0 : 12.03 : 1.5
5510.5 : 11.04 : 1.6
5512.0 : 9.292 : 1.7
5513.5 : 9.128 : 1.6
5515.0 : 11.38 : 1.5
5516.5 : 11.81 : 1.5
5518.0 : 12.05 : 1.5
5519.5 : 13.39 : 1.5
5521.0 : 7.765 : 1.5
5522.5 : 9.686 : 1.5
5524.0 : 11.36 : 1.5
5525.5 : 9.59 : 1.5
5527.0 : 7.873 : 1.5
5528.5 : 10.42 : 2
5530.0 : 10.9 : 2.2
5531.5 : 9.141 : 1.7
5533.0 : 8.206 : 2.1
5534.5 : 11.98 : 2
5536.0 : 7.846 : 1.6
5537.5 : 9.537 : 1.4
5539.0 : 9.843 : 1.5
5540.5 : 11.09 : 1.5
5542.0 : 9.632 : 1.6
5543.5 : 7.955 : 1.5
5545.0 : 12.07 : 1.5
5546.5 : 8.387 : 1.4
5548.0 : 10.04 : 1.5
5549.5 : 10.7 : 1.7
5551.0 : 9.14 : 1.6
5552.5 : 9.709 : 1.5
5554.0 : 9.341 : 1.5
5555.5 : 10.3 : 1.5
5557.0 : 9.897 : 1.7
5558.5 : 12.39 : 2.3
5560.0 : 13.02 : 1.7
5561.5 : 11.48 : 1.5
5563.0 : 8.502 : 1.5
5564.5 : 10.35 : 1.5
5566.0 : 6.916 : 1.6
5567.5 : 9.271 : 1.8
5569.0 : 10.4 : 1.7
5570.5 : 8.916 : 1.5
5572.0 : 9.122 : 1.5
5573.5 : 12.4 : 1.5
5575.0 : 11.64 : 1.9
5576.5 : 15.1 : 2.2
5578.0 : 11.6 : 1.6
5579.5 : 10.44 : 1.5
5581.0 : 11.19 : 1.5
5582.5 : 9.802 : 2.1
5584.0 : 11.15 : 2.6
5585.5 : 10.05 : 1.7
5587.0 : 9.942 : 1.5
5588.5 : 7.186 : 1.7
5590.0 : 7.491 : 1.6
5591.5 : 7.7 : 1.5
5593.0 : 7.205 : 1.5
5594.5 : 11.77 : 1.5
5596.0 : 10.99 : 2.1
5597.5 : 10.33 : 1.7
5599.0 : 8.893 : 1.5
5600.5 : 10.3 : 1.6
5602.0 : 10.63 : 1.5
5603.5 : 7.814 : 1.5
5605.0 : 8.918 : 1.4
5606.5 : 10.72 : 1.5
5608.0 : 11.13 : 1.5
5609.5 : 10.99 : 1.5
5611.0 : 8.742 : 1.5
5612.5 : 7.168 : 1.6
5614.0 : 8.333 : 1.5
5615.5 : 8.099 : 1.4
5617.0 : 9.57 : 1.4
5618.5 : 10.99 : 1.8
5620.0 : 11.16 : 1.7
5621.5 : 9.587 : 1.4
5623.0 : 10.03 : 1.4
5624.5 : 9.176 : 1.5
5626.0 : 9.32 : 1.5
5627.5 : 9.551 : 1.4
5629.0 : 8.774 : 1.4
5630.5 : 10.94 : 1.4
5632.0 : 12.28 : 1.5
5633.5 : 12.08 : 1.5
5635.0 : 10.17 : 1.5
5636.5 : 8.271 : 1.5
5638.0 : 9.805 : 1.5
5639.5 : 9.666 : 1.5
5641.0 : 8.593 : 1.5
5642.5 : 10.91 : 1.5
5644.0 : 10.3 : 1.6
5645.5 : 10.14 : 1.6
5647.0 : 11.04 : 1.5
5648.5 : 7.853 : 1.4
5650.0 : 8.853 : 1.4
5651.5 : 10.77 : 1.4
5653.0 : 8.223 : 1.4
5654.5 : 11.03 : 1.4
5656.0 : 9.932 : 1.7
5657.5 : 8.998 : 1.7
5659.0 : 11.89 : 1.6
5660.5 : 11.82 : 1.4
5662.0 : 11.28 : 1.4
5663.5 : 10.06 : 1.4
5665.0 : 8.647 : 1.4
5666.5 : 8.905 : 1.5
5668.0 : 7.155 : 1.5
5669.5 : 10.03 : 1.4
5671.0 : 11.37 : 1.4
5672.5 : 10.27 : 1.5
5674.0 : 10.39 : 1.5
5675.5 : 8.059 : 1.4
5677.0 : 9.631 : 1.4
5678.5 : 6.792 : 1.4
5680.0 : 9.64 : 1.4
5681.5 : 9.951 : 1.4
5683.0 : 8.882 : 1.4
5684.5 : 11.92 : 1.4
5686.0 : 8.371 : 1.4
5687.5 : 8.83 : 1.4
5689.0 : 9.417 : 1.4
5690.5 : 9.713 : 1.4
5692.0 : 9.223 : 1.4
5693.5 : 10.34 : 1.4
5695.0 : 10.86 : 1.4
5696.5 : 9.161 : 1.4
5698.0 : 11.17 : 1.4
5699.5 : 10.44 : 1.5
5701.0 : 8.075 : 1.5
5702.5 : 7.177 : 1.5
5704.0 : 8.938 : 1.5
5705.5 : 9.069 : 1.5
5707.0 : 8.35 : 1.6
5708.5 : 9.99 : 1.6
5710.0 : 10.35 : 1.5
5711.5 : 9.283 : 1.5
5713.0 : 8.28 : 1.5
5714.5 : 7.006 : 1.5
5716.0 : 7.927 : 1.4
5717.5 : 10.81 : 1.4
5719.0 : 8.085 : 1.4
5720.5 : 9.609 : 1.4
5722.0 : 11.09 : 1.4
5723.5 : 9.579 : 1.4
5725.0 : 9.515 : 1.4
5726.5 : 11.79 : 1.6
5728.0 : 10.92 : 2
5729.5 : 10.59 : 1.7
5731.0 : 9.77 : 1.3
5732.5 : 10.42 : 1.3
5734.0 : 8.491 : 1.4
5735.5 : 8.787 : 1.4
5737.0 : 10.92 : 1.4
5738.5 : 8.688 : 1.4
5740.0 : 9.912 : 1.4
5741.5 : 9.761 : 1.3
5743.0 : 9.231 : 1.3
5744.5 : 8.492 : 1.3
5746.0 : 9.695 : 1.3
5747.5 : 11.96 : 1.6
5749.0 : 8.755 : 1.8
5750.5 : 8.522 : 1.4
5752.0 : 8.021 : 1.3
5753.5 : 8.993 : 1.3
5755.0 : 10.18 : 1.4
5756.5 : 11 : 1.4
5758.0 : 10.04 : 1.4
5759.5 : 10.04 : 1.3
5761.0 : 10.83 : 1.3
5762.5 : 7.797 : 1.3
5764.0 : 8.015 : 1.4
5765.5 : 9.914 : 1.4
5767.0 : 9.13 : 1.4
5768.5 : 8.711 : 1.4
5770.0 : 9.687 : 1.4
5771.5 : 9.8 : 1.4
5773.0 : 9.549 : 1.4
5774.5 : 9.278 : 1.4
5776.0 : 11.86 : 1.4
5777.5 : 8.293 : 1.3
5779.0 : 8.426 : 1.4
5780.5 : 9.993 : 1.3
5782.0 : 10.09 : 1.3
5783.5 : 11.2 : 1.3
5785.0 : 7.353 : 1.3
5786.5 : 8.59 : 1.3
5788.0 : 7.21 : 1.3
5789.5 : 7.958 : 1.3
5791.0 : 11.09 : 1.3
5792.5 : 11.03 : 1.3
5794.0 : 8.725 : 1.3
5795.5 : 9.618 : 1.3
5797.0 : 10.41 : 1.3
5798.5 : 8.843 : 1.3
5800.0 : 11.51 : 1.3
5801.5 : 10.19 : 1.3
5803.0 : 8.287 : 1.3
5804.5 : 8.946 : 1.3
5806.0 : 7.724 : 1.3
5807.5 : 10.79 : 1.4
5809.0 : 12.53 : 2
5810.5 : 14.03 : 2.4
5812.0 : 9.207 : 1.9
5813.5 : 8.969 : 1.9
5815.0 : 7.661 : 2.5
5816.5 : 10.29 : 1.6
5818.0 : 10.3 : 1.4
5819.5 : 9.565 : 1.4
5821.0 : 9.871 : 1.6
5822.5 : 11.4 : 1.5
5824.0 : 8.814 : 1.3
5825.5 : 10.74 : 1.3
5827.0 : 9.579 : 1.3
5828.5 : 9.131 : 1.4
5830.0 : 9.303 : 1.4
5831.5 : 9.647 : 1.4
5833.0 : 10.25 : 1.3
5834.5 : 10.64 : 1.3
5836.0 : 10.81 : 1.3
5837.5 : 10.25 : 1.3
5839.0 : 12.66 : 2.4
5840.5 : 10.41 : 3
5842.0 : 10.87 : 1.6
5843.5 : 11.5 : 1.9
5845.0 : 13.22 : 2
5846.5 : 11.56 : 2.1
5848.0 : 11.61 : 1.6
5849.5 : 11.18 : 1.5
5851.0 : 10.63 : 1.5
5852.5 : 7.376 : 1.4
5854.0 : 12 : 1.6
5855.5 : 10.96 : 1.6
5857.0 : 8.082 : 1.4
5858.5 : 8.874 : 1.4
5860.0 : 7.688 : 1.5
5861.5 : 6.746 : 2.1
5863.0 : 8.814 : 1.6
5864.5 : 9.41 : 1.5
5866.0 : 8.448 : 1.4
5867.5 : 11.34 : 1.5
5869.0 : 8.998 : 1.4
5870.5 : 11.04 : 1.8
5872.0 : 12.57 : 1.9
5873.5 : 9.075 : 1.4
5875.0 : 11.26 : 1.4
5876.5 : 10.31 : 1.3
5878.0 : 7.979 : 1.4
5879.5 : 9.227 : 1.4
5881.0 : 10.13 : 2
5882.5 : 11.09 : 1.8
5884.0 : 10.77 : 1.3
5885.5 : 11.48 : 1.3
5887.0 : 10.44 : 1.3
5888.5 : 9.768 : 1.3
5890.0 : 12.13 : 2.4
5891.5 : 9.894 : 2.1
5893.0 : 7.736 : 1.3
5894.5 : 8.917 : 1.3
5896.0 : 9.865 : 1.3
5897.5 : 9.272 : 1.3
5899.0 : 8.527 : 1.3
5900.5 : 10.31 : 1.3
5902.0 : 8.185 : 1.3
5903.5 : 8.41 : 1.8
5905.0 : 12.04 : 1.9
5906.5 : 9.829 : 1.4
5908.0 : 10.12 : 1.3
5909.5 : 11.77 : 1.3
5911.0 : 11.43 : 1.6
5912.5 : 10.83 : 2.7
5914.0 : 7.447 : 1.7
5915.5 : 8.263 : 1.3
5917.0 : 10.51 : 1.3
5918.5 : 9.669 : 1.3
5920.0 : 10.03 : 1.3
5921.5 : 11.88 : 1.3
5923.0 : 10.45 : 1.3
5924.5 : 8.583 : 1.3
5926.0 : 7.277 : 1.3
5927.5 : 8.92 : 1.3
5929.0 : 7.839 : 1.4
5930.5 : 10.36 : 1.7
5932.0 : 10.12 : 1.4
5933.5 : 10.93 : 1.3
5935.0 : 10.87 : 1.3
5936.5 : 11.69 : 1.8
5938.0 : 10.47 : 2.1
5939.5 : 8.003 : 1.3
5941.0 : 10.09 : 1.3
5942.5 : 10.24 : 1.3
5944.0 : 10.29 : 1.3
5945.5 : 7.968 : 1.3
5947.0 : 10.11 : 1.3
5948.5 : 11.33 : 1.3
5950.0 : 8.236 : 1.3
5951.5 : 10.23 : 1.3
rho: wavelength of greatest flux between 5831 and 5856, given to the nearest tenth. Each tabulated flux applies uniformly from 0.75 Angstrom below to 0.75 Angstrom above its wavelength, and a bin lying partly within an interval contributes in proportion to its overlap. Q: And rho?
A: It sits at 5845.0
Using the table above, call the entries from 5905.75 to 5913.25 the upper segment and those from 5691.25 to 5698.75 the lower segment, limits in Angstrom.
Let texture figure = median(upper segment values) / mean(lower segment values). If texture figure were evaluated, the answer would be 1.07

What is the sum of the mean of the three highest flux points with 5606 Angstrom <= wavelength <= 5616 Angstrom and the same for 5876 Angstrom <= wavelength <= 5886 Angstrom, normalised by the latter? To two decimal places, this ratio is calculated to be 1.99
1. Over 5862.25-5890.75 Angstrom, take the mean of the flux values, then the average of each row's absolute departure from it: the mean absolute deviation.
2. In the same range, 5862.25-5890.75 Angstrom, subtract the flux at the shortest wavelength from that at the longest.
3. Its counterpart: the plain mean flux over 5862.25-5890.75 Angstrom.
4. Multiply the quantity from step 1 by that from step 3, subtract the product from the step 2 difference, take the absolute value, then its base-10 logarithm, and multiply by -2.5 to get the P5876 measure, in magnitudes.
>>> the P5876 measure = -2.2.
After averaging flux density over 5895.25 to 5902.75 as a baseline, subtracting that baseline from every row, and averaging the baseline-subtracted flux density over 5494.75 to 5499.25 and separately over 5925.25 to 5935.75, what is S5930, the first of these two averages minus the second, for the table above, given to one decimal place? 0.1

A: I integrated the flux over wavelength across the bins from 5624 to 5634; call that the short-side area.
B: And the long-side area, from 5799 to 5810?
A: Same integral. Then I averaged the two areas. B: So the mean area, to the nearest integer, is 107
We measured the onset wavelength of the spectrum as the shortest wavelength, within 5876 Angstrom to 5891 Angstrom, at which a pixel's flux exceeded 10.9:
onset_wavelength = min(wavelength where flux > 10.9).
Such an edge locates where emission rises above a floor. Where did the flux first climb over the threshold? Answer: 5882.5 Angstrom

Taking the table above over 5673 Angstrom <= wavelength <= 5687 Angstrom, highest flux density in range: 11.92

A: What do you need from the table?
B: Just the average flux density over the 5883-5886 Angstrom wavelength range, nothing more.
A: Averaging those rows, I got 11.1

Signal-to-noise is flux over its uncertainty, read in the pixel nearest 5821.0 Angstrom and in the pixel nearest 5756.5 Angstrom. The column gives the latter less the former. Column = 1.7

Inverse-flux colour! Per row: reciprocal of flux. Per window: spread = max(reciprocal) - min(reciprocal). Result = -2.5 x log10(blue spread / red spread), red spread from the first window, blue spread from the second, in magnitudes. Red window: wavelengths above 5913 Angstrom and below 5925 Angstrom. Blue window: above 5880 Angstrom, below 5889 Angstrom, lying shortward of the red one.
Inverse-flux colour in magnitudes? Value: 1.3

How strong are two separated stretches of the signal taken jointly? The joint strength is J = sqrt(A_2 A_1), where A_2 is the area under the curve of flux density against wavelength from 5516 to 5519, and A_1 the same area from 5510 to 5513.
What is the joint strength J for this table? 33.0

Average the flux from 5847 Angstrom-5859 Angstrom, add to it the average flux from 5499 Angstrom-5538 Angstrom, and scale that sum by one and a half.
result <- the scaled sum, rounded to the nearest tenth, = 30.9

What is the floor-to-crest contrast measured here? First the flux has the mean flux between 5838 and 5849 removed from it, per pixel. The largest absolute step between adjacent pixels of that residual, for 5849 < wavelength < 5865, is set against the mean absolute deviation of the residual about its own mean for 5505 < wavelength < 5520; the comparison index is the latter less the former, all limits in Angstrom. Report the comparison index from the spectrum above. -3.51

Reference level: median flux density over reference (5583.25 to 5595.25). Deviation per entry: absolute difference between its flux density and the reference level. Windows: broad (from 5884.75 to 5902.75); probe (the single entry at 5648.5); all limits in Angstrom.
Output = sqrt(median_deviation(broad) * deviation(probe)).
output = 1.0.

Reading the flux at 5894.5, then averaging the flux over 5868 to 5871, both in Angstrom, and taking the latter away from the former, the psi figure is -1.1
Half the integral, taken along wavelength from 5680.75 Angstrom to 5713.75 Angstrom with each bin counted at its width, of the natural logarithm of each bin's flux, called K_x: 37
